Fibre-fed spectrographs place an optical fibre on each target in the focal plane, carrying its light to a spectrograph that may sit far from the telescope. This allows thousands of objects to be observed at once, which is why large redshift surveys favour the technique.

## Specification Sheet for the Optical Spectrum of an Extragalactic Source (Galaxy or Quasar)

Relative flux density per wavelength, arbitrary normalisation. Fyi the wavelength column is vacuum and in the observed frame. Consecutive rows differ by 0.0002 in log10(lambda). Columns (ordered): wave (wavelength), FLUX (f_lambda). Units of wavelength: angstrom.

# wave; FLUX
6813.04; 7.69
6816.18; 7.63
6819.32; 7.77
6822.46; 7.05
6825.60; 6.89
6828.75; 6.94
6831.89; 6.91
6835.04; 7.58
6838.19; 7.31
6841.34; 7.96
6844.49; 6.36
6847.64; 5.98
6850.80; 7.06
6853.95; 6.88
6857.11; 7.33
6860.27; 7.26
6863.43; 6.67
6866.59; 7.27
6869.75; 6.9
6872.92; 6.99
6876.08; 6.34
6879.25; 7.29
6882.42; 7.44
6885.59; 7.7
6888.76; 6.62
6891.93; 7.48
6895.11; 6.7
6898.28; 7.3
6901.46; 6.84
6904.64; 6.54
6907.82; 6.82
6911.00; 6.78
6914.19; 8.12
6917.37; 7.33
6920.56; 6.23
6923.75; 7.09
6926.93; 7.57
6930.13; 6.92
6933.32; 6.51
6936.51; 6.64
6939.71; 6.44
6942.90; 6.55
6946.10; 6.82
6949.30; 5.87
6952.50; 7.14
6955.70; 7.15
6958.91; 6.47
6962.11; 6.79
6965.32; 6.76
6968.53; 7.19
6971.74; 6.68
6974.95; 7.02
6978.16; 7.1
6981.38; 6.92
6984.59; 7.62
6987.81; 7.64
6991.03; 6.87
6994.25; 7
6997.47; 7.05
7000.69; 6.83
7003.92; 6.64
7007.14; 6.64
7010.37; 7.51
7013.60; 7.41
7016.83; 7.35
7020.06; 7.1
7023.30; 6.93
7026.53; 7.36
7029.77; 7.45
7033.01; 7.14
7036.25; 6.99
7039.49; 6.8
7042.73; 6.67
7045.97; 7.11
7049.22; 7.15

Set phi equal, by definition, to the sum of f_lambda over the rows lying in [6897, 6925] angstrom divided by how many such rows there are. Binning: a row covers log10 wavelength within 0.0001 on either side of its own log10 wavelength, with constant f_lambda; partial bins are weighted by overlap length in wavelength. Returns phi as 7.01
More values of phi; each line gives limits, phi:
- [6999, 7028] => 7.09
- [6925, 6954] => 6.72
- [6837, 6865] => 6.98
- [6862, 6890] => 7.02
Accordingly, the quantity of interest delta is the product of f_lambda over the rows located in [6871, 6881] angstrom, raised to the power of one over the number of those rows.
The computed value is 6.86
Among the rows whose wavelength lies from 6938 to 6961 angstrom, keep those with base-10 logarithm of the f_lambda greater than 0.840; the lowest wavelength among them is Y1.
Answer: 6952.50 angstrom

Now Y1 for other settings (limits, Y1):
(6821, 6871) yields 6822.46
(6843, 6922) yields 6850.80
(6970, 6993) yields 6974.95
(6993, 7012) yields 6994.25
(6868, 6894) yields 6872.92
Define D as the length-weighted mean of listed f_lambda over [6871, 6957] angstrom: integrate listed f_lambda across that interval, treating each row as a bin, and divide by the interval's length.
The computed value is 6.93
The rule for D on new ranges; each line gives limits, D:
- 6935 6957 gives 6.65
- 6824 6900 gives 7.05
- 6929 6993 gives 6.86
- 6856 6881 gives 7.00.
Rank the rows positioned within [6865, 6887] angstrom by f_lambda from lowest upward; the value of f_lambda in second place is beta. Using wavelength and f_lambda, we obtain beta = 6.9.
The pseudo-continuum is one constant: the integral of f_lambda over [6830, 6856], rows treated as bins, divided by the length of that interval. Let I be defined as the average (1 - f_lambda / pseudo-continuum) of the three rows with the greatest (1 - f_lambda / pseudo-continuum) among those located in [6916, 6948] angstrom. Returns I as 0.09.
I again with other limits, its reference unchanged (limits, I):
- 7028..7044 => 0.03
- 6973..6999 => 0.01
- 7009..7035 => -0.01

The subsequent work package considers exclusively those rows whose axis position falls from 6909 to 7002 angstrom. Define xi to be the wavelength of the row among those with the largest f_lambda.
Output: 6914.19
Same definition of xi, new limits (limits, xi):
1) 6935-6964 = 6955.70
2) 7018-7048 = 7029.77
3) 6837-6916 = 6914.19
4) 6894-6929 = 6914.19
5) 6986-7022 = 6987.81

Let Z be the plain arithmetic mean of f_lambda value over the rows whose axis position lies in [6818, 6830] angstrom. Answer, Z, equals 7.2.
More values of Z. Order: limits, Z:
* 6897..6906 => 6.9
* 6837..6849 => 6.9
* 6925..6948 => 6.8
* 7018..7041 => 7.1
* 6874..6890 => 7.1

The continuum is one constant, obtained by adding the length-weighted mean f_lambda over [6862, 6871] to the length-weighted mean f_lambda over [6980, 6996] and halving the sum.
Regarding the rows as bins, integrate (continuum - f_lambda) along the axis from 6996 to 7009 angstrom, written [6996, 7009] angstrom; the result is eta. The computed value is 4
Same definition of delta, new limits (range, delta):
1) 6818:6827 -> 7.23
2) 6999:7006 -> 6.73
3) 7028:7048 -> 7.02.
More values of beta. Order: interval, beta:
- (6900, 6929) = 6.54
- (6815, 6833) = 6.91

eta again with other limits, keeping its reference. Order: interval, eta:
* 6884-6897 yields -1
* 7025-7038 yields -2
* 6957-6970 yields 4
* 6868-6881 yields 3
